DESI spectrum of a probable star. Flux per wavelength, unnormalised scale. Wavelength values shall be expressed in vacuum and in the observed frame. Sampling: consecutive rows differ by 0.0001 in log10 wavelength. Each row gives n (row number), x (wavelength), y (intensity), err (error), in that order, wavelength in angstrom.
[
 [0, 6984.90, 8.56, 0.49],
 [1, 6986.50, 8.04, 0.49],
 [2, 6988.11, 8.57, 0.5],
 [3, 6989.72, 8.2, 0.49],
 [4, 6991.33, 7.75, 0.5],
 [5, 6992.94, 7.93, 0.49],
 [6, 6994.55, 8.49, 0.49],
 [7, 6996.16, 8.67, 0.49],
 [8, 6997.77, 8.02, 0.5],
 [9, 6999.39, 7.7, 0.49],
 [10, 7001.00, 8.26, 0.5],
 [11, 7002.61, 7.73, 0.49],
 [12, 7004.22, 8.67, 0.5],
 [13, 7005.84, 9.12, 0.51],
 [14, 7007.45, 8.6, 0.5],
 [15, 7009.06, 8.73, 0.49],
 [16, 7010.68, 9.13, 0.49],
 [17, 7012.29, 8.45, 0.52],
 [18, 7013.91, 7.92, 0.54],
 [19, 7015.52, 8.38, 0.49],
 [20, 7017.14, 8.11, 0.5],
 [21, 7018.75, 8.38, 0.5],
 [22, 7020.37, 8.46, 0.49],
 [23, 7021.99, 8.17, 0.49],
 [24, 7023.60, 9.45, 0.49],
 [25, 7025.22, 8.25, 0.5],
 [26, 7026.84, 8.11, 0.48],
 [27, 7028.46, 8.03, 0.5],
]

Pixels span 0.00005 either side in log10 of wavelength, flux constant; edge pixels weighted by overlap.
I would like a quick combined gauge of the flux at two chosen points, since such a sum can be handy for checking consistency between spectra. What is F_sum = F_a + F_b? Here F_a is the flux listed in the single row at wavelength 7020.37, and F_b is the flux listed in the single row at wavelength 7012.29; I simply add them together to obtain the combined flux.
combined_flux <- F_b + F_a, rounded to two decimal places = 16.91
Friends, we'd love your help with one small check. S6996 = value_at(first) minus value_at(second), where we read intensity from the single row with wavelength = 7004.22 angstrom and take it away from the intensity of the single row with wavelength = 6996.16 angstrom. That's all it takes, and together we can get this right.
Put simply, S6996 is 0.00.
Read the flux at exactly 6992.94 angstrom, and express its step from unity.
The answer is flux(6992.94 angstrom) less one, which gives 6.93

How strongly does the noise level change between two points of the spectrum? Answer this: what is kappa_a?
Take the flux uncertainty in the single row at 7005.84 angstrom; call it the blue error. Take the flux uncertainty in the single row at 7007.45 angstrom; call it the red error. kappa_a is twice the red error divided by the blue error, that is 1.96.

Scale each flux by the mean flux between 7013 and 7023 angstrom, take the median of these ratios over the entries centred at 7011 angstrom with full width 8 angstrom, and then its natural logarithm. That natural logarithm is 0.04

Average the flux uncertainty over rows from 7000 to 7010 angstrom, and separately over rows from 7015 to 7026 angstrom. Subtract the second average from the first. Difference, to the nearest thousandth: 0.004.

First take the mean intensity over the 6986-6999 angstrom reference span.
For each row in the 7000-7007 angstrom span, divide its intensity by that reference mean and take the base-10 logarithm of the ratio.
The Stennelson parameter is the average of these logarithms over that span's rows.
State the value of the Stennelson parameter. 0.012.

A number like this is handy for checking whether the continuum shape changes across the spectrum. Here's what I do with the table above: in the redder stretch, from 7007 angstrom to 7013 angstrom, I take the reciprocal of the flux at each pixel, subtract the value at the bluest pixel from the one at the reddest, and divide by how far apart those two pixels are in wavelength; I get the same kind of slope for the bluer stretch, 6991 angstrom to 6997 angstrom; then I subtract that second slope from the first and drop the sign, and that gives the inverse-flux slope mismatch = 0.0033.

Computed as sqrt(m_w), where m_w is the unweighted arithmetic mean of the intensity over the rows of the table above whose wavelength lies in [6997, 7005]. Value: 2.84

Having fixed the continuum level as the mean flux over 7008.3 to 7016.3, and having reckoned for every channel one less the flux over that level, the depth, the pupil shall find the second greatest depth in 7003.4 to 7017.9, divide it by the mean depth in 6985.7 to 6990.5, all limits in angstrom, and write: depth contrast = 1.6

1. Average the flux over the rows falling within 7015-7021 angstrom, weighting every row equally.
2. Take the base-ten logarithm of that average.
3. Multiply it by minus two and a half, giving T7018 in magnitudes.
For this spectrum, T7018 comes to -2.30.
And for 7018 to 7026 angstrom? -2.33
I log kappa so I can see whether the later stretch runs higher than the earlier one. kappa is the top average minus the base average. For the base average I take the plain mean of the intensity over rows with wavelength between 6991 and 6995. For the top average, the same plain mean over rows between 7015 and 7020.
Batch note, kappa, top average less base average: 0.2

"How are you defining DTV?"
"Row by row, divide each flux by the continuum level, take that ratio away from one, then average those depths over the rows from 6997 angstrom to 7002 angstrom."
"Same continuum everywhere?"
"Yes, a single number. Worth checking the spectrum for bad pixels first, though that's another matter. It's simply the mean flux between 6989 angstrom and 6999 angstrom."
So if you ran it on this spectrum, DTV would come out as 0.02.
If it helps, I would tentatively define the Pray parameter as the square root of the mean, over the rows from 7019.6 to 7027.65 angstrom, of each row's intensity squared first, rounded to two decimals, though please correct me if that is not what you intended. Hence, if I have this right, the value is 8.50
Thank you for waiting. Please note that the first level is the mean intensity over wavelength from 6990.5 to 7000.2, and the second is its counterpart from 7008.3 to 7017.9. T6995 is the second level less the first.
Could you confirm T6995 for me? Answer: 0.36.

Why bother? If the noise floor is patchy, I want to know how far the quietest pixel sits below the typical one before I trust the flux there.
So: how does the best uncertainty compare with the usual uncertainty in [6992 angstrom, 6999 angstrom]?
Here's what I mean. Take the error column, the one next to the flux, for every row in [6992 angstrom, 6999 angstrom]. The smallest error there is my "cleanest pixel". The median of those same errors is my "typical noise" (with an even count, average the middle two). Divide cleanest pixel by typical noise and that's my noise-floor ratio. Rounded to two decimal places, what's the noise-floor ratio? 1.00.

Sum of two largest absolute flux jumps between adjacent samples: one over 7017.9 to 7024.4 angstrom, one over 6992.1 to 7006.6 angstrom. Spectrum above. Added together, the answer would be 2.22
